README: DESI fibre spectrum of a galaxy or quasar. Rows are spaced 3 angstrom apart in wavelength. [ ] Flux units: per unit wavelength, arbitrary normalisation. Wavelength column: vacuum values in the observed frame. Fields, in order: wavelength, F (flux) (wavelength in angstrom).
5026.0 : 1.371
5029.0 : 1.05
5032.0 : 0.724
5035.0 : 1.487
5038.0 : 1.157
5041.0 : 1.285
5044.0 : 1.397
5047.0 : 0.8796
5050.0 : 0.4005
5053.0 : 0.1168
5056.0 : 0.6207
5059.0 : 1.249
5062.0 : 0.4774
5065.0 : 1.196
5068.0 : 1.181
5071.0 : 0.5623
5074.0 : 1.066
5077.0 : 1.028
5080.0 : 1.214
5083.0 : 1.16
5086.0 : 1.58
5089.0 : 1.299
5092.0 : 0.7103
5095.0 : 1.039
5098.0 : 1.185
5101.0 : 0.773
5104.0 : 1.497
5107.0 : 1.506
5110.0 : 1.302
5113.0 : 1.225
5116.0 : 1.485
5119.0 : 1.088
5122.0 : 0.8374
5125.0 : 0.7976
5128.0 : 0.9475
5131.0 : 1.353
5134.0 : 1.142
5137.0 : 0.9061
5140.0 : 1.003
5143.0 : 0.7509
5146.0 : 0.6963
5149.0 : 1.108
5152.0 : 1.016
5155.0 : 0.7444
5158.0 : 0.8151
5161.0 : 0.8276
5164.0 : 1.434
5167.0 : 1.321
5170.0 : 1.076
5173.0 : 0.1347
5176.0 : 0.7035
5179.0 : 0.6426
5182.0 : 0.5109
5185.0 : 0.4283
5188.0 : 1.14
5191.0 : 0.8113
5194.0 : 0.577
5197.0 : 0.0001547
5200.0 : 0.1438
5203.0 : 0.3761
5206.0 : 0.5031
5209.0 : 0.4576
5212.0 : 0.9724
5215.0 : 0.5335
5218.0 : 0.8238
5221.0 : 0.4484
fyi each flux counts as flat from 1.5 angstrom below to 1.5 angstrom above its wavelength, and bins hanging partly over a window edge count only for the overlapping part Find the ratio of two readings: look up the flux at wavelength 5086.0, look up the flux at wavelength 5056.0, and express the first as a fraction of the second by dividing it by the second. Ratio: 2.5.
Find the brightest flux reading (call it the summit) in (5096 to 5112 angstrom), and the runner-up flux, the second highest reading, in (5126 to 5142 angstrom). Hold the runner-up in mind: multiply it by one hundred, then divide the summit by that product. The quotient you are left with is 0.0132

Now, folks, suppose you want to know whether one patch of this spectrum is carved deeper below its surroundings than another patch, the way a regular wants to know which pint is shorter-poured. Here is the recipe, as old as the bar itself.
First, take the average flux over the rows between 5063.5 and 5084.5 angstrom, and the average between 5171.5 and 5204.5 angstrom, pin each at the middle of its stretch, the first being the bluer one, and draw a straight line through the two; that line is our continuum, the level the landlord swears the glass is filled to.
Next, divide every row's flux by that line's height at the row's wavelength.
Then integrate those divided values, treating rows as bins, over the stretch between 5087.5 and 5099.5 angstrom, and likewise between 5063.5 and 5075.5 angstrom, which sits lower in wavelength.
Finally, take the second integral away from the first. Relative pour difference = 2.1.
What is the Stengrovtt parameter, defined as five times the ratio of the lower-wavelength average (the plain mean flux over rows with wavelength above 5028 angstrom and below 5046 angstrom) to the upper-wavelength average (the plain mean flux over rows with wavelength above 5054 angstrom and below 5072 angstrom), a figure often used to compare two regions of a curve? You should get 7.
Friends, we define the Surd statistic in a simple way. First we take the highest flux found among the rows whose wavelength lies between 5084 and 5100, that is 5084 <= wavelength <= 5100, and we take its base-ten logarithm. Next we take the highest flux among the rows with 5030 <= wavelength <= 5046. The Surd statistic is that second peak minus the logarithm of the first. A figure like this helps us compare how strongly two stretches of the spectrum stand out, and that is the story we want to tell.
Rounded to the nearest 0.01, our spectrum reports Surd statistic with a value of 1.29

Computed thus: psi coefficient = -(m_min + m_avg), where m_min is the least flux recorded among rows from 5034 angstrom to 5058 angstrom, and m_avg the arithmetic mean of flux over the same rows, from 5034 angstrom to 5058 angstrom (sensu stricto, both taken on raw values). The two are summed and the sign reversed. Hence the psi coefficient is -1.0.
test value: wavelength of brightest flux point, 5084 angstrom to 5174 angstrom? 5086.0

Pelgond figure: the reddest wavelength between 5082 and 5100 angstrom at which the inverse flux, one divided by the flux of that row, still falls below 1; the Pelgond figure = 5098.0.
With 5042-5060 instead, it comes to 5059.0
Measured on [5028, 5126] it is 5119.0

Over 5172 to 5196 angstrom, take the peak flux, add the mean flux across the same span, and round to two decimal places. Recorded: 1.76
